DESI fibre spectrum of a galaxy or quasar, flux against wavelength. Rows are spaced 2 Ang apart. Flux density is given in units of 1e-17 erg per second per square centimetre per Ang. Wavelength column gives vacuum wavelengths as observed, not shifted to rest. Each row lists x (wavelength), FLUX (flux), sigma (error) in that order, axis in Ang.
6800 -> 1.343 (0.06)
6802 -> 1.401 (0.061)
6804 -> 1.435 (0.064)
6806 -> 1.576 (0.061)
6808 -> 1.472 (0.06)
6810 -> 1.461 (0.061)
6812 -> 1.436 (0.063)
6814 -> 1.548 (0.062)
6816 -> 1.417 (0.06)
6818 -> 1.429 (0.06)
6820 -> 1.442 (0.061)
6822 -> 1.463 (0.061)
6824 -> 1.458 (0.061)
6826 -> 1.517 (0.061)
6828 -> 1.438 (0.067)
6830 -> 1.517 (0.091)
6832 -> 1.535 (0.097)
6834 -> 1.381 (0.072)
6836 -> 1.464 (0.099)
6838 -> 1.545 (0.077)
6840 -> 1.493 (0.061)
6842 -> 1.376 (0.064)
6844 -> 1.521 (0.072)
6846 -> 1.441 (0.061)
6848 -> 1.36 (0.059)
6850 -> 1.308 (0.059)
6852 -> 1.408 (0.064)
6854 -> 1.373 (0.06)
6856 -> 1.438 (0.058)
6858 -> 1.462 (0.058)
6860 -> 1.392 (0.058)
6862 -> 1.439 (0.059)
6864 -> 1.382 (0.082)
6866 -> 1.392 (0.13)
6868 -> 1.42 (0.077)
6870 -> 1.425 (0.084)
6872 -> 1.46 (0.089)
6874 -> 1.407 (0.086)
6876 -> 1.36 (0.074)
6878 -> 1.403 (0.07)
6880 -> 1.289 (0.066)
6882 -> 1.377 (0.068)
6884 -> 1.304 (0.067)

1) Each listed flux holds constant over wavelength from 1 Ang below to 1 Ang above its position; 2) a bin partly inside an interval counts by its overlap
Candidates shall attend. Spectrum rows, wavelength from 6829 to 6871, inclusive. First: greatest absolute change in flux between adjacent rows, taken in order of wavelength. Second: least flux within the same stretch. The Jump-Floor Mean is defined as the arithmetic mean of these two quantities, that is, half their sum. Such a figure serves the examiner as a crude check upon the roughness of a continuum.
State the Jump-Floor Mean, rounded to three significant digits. 0.731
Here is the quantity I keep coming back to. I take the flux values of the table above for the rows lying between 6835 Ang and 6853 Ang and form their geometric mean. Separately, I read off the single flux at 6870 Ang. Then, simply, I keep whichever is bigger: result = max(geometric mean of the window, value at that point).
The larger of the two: 1.43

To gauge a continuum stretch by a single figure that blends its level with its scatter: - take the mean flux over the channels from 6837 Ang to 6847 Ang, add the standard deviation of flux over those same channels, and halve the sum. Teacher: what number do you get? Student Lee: 0.77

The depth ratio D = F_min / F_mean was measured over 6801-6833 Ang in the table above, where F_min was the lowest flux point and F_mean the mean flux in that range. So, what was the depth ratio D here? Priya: 0.952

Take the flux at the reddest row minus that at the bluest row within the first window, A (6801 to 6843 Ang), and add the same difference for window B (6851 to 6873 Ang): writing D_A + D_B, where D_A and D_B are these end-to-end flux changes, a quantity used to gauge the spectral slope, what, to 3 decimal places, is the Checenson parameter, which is 0.027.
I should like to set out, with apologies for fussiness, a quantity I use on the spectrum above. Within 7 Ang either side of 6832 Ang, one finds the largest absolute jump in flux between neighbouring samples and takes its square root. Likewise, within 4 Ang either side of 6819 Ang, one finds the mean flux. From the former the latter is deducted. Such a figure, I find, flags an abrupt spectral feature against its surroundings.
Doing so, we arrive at -1.05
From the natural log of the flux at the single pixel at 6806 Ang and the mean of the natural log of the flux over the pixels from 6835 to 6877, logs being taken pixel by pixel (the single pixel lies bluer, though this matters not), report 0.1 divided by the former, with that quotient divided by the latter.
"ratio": 0.63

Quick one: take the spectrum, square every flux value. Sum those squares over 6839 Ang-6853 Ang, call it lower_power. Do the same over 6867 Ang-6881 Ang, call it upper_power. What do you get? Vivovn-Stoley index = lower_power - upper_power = 0.42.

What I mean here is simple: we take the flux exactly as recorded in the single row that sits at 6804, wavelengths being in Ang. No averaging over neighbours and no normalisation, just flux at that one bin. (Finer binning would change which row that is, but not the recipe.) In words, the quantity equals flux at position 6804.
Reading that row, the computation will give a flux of 1.435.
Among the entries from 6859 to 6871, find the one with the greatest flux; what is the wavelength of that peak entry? 6862 Ang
